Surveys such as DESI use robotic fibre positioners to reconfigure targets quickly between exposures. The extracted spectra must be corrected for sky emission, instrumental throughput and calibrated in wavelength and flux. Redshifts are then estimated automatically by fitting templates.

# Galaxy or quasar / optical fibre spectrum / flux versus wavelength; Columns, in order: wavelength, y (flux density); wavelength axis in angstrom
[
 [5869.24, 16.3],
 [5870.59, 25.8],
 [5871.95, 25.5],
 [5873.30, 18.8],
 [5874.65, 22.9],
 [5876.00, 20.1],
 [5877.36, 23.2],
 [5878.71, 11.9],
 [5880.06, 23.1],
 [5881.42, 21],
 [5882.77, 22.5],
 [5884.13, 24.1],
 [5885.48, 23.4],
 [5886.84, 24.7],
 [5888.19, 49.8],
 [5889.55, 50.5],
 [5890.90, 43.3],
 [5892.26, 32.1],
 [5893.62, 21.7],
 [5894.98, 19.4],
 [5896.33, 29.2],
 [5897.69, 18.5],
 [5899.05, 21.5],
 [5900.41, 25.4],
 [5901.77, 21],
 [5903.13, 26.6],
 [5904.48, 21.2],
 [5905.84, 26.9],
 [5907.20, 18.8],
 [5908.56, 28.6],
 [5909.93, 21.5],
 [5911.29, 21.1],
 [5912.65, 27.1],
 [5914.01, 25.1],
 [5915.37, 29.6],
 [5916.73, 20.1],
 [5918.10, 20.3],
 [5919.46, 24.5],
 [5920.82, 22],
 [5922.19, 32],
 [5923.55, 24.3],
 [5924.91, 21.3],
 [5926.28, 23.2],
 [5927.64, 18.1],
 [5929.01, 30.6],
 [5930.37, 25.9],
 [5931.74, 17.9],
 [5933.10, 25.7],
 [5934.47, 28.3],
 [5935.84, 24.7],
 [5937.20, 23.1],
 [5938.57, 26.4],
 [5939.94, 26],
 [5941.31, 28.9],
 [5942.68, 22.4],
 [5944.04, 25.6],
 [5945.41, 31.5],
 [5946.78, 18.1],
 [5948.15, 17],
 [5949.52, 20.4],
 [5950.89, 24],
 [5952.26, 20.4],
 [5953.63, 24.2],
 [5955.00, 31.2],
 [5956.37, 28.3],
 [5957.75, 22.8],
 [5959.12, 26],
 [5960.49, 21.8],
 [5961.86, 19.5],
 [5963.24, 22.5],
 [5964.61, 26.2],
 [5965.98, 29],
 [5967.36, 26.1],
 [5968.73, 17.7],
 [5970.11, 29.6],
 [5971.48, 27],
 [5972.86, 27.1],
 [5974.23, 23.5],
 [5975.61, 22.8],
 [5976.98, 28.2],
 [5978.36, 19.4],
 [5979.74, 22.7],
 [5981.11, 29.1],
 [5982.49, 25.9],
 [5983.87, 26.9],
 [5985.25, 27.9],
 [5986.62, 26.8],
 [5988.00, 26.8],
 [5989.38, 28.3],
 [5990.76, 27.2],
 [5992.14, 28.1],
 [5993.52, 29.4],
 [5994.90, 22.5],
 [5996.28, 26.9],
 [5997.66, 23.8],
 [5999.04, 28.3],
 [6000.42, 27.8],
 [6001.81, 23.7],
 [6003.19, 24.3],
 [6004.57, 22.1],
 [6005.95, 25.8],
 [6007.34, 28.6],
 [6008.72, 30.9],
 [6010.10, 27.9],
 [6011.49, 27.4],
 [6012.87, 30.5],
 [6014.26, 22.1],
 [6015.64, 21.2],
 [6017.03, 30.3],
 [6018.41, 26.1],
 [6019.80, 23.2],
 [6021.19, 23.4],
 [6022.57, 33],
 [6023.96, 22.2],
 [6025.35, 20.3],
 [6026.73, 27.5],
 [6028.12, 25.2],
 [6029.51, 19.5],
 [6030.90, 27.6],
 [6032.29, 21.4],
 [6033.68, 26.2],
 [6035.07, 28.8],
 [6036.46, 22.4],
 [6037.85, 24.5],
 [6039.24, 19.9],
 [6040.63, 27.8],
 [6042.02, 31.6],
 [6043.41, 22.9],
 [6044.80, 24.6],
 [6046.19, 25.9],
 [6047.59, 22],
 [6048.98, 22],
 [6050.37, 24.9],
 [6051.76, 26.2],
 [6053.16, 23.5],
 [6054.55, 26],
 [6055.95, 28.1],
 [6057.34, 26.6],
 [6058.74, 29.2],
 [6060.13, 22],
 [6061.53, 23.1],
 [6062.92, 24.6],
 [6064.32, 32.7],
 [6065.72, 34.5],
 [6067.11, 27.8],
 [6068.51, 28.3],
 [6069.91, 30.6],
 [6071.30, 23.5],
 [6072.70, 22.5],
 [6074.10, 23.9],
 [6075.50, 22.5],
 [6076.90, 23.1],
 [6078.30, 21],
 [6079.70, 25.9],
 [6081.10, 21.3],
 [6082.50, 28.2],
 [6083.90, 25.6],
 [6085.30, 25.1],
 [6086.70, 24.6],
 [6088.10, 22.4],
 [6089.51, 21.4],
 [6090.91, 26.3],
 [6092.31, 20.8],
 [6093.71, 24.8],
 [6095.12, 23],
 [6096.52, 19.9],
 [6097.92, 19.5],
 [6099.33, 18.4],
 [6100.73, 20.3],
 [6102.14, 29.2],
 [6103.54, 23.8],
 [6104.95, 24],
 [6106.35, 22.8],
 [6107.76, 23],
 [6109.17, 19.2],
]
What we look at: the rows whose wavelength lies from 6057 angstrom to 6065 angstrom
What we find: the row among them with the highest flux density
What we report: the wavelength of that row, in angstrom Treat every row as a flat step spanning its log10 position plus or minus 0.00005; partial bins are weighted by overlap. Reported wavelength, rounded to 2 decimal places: 6064.32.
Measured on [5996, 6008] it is 6007.34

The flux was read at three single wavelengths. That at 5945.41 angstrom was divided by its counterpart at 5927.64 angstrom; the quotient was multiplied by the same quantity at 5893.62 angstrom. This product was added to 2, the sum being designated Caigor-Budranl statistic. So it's 40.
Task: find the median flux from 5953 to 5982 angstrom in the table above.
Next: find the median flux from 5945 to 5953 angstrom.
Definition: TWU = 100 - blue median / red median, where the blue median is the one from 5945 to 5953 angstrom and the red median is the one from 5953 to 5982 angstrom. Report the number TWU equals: 99.22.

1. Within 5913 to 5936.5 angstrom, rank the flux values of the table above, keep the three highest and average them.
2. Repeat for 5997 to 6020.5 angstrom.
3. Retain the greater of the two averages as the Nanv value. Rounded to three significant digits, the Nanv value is 30.7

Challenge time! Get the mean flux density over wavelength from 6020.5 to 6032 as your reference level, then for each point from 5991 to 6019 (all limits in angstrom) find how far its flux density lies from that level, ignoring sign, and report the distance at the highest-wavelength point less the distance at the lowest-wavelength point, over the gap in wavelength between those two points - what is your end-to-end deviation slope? -0.1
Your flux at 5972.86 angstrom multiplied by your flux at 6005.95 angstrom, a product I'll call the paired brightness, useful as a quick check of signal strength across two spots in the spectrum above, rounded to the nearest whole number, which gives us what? 699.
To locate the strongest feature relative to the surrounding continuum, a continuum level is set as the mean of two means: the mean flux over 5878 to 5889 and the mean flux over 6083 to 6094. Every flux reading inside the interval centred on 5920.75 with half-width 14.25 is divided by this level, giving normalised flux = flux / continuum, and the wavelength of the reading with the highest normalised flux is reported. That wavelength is 5922.19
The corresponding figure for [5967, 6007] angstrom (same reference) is 5970.11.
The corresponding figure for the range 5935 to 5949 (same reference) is 5945.41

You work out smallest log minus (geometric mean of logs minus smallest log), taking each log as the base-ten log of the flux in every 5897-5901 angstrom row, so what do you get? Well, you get 1.20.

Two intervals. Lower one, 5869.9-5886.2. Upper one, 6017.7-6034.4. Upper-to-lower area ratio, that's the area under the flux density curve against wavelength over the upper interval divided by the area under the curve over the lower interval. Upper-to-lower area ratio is 1.16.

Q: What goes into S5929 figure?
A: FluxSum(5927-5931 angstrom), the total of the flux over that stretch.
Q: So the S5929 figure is 75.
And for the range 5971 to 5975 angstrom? 78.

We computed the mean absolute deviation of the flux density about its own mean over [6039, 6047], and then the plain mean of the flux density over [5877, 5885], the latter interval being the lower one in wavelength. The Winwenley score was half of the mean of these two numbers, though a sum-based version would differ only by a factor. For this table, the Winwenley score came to 6.0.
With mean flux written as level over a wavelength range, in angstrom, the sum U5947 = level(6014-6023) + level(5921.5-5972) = 50.1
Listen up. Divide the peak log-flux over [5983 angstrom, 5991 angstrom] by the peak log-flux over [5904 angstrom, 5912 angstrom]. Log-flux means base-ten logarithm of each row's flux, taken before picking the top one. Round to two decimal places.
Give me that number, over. 1.00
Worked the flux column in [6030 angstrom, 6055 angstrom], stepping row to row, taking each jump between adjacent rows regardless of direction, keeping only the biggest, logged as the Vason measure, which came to 8.7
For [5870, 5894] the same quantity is 25.1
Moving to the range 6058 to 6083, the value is 8.1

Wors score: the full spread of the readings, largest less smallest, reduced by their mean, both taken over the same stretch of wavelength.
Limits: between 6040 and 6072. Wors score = -14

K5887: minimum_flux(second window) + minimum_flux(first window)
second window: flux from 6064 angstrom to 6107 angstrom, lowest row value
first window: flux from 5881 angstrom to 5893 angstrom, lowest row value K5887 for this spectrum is 39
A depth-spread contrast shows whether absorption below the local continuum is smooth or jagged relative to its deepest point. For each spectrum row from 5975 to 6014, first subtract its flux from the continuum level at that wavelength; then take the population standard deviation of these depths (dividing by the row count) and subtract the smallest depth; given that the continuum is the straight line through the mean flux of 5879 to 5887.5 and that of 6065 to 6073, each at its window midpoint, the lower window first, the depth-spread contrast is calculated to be 7.2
